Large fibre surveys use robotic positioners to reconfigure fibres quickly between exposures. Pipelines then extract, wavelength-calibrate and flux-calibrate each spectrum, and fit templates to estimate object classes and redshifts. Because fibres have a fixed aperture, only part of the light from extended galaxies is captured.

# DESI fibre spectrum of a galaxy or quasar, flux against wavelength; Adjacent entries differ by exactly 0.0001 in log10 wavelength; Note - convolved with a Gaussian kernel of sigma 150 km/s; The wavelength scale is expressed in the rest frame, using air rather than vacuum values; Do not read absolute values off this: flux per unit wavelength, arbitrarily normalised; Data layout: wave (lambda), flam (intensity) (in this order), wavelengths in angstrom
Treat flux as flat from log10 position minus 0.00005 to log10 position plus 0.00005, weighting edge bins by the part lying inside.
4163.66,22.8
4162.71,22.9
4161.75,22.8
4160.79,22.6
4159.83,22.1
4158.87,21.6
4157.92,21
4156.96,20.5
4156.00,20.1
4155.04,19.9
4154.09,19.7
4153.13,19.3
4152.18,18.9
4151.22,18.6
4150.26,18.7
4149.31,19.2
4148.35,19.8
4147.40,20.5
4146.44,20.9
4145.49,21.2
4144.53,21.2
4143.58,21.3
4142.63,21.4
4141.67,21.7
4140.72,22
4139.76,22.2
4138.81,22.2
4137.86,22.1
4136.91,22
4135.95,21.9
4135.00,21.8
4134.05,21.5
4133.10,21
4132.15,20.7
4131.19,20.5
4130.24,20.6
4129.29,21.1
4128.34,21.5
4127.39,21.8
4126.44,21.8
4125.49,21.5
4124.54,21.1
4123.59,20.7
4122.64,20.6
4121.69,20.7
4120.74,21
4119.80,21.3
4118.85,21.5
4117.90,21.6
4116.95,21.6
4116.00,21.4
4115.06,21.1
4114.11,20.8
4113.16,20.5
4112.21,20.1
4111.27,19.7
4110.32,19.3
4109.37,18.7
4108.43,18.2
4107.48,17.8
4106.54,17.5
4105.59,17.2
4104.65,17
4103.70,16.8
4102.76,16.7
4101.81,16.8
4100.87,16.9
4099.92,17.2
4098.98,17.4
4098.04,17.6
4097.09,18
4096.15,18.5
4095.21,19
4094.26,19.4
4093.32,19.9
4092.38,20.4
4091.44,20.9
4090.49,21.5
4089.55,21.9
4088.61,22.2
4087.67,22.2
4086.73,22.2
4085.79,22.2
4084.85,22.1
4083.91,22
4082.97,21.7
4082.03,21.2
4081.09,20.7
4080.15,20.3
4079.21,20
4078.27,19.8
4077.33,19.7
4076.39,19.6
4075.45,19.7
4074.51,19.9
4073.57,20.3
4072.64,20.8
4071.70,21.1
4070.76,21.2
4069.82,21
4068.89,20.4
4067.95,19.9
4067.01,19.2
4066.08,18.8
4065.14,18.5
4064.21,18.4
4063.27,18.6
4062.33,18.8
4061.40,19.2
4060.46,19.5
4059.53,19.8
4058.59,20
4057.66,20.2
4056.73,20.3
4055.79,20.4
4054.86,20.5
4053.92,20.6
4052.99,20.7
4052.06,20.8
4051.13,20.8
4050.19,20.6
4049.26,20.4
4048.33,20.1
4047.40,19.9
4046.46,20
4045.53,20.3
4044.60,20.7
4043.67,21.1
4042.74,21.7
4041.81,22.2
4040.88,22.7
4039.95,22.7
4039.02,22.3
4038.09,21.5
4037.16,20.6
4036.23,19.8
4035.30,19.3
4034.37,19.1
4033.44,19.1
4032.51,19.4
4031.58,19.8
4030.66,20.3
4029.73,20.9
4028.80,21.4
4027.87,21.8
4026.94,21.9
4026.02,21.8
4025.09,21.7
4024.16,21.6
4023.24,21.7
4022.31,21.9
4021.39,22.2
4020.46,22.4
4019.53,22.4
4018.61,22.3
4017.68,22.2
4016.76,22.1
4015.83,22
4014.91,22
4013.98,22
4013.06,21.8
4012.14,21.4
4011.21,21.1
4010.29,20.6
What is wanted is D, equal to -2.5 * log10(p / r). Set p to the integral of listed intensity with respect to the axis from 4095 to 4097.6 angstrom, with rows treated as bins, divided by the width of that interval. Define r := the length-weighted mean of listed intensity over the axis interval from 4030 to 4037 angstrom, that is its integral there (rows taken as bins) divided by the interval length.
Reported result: 0.07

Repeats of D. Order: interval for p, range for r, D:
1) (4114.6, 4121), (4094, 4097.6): -0.15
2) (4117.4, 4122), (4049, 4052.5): -0.03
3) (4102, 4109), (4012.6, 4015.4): 0.26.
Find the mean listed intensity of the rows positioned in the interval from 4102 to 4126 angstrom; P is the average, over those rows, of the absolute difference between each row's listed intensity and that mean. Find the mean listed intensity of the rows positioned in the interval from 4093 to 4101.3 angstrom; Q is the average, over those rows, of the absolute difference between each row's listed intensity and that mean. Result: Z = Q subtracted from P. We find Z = 0.6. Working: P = 1.5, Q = 0.9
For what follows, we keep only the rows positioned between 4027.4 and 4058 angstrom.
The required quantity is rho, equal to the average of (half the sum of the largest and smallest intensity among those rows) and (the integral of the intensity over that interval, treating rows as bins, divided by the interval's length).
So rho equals 20.8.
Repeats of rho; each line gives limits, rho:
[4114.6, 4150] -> 21.0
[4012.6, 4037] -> 21.0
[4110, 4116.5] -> 20.4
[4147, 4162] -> 20.5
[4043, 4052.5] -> 20.5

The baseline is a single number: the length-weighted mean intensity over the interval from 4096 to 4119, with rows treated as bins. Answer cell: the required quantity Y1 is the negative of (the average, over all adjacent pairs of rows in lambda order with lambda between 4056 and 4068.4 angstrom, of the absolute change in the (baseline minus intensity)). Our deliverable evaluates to -0.28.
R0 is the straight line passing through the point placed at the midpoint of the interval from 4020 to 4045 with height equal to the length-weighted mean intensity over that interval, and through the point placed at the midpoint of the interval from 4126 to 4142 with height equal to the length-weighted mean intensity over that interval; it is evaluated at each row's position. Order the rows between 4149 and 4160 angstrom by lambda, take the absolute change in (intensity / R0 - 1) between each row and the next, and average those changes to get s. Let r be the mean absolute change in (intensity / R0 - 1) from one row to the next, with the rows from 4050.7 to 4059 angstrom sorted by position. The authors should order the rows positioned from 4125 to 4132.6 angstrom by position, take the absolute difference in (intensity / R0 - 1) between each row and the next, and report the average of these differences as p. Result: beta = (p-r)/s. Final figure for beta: 0.4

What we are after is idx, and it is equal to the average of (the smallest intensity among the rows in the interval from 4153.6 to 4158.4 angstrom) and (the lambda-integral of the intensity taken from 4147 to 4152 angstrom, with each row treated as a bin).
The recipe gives 58.1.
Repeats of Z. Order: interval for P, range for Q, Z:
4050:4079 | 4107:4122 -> -0.4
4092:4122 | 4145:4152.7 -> 0.7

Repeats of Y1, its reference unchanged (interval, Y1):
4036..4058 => -0.31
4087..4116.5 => -0.34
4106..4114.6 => -0.41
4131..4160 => -0.29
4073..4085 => -0.27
